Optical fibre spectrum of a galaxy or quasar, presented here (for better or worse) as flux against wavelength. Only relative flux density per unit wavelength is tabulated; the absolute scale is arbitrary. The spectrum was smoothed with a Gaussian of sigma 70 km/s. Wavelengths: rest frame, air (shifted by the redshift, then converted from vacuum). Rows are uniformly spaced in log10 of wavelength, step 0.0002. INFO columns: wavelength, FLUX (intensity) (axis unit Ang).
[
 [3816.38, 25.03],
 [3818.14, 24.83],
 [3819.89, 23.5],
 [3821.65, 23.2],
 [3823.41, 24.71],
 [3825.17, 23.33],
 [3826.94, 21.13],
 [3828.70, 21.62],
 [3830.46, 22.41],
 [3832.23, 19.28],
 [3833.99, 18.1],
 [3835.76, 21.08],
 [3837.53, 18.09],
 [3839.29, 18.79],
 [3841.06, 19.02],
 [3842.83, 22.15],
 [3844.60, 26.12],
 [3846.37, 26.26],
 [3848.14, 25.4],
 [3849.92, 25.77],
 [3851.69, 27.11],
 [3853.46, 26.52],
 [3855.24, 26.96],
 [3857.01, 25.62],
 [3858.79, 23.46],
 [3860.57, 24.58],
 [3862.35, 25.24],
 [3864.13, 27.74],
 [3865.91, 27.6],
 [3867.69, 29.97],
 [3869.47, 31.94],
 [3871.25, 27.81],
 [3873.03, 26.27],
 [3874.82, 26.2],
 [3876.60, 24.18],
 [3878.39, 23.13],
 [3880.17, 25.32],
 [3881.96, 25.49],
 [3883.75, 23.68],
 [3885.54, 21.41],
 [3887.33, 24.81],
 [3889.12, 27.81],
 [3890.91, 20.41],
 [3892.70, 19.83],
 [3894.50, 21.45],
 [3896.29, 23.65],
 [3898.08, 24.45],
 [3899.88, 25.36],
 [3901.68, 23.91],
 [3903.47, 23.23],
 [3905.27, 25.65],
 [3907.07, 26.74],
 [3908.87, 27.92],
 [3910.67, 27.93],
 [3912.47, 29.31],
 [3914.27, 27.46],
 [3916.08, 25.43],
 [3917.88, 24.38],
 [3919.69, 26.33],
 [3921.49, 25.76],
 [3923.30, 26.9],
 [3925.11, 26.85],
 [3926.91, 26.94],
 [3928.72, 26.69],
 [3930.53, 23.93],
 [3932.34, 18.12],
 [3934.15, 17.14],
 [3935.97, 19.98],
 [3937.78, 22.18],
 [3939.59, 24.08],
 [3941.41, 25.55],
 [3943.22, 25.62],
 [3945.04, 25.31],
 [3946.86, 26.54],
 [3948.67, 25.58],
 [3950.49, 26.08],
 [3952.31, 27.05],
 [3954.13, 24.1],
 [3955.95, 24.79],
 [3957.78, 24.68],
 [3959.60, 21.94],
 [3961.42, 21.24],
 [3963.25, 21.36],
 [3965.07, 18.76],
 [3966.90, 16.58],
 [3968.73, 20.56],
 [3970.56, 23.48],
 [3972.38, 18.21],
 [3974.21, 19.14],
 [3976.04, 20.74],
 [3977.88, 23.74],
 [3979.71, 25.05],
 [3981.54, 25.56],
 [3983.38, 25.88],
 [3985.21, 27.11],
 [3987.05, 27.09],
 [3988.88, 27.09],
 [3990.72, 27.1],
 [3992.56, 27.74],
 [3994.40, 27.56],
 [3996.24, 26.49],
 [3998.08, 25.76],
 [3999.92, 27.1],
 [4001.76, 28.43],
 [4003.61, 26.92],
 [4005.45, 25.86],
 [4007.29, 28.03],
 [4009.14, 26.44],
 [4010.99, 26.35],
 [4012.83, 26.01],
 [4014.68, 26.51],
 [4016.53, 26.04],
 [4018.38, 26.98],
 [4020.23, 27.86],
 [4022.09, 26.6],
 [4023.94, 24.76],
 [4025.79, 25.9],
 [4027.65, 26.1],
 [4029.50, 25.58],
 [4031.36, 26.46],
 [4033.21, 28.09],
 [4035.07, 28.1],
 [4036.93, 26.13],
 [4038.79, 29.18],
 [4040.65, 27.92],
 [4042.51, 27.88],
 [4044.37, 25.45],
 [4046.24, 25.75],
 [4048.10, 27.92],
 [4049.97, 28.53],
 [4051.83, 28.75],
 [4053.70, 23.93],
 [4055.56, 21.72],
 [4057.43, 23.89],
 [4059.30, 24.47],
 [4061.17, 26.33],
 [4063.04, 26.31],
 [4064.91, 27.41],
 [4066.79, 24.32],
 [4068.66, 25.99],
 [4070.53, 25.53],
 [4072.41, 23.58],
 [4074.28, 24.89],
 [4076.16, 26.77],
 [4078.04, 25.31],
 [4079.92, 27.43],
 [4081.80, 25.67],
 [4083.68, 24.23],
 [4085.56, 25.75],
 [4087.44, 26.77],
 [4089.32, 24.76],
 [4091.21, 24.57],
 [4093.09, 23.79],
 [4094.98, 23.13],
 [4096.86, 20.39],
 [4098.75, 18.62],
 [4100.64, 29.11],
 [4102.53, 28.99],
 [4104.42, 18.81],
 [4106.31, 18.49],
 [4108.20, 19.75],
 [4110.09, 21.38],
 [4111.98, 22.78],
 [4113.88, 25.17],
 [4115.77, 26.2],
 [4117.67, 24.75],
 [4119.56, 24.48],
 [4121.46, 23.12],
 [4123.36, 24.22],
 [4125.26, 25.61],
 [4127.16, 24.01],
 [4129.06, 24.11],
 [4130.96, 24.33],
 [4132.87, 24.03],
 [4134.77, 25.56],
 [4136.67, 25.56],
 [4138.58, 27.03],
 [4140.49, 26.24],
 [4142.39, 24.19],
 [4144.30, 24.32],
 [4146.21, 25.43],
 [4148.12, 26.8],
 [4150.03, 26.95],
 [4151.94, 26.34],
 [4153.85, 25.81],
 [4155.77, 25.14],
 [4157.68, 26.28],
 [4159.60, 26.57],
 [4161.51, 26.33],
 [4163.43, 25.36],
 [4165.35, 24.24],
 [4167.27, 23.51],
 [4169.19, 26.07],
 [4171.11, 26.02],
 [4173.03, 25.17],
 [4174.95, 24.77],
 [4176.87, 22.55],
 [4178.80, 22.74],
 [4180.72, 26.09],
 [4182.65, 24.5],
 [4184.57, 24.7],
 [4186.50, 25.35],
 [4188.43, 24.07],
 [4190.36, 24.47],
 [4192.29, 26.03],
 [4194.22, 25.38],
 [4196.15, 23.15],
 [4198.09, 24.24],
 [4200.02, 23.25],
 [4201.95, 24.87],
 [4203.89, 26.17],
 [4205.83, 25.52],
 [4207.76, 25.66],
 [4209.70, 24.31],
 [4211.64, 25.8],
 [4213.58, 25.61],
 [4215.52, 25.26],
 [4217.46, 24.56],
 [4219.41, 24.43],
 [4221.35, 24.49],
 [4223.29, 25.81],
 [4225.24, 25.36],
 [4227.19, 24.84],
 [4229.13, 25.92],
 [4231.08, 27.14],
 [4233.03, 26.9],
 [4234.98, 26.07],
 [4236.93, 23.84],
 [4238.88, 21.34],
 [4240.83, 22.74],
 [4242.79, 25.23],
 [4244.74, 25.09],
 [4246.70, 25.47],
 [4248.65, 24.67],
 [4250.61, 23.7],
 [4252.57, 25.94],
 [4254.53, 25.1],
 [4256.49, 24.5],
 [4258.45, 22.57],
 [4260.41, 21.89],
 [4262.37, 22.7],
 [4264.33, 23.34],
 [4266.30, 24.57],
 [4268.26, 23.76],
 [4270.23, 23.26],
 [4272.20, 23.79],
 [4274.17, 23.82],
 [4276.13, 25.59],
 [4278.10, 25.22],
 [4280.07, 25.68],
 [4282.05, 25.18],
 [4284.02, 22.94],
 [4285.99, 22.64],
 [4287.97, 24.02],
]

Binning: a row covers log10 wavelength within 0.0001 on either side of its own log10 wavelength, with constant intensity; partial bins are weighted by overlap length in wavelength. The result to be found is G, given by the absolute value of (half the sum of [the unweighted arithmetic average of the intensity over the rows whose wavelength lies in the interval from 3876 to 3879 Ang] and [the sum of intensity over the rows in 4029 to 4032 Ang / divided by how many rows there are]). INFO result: 24.8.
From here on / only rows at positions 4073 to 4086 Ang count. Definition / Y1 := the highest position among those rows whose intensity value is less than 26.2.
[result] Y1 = 4085.56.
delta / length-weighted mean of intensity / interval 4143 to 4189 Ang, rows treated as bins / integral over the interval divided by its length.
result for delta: 25.2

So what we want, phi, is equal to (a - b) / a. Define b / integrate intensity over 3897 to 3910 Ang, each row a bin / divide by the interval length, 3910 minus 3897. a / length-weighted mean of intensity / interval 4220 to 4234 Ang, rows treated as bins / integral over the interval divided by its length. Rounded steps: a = 25.8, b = 25.3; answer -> 0.016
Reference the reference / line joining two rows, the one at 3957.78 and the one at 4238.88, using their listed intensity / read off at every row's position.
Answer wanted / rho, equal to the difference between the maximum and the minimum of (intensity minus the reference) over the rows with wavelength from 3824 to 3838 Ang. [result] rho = 5.1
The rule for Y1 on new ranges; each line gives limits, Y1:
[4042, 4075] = 4074.28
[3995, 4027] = 4025.79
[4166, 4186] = 4184.57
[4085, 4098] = 4096.86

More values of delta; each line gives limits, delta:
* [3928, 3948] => 23.2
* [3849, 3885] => 26.2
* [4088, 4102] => 23.7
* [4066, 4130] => 24.2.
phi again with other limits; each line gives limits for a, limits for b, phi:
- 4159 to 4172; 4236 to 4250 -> 0.054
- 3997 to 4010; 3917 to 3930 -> 0.027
